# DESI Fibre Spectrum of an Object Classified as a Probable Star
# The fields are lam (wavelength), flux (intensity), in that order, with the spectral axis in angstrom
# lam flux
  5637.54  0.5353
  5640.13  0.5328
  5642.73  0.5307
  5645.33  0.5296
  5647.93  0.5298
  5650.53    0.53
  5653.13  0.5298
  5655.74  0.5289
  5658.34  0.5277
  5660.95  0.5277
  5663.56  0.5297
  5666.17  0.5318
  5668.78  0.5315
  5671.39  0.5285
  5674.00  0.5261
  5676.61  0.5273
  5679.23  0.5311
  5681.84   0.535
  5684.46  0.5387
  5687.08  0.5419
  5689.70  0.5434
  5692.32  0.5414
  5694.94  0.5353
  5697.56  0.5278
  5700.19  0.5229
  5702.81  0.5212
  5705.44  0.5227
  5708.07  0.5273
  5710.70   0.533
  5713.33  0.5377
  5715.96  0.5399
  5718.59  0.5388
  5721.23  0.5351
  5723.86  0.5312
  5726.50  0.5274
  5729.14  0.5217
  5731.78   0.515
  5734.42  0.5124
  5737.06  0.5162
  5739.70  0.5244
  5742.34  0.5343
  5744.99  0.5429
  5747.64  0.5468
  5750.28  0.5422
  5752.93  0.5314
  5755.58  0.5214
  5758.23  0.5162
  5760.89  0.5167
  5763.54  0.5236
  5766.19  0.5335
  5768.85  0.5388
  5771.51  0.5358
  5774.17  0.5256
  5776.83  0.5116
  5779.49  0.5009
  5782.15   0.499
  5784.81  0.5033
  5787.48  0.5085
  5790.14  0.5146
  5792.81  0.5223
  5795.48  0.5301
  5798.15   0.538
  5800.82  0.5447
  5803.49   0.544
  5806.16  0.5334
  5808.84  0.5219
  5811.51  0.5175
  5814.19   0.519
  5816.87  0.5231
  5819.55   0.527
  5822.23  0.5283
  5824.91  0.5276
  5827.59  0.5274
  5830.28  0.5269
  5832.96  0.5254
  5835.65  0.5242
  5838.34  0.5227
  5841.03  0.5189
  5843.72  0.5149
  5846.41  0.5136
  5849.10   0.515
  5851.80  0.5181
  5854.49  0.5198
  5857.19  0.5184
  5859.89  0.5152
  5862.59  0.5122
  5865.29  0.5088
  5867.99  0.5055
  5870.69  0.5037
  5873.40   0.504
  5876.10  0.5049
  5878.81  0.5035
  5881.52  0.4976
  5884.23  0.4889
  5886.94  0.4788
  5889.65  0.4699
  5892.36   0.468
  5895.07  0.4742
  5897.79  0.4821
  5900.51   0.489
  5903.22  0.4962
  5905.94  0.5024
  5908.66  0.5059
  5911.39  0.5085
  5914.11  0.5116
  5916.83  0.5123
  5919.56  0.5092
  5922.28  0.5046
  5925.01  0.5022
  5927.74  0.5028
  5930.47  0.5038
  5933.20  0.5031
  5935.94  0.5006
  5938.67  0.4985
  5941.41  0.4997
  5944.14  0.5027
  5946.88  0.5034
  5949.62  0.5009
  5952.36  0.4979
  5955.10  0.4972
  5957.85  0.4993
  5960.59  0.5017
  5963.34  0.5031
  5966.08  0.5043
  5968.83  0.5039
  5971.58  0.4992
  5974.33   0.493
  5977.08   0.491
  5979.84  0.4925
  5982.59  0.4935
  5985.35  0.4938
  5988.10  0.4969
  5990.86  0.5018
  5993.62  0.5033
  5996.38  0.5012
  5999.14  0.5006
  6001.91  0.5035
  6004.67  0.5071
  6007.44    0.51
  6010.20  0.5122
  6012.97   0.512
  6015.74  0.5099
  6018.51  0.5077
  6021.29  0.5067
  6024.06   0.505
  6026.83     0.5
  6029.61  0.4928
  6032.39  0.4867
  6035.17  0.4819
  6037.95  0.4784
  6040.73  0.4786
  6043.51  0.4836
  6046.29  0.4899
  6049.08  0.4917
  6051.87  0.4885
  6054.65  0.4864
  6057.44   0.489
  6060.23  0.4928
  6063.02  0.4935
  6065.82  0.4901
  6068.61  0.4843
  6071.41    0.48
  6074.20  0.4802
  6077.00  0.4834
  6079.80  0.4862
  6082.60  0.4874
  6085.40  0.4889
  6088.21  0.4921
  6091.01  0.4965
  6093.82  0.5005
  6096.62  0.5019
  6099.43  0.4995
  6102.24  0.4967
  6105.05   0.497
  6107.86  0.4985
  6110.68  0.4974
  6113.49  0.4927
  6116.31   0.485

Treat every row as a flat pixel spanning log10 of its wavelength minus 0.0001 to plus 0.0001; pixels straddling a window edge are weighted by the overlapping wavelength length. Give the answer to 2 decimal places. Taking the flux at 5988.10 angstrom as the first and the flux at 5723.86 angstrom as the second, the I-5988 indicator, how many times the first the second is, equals 1.07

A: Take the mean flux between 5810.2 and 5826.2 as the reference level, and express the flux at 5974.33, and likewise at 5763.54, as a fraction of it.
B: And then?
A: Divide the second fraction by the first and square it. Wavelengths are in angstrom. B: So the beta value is 1.13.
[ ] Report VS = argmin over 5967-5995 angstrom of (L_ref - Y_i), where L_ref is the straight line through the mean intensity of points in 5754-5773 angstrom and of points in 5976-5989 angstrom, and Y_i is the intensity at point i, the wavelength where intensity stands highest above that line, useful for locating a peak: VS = 5993.62 angstrom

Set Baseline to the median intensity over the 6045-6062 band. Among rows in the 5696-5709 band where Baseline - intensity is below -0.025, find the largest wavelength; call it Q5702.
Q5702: 5708.07 angstrom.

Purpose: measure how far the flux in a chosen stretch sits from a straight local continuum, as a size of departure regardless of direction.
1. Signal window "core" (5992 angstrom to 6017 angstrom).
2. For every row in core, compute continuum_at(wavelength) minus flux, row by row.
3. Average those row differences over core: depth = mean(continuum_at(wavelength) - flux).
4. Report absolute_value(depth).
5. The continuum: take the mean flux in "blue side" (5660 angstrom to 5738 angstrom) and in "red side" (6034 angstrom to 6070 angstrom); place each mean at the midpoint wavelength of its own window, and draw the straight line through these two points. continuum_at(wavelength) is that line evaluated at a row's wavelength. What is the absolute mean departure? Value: 0.014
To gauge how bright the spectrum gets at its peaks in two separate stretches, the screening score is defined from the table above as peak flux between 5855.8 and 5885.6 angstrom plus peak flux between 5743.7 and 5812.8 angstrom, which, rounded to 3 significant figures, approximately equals 1.07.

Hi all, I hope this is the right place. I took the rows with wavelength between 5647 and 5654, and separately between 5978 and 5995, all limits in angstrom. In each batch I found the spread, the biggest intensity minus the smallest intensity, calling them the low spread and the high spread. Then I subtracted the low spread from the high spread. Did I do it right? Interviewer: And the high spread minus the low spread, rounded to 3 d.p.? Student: 0.011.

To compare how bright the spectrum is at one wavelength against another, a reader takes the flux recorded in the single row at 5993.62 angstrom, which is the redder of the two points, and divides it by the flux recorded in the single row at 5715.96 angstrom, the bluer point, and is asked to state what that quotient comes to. 0.932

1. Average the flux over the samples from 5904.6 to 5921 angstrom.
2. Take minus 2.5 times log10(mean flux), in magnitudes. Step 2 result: 0.735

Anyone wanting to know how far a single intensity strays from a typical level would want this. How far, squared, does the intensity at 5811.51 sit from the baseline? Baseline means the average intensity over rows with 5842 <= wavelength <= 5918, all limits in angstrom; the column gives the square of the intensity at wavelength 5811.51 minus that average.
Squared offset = 0.0003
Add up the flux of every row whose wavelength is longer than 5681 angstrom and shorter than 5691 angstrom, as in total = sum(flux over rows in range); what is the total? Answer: 2.2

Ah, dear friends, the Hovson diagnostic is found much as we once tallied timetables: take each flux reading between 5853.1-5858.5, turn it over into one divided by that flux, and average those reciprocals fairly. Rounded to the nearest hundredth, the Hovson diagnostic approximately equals 1.93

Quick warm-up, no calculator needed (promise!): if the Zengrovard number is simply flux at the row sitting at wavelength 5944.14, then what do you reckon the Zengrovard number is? 0.5027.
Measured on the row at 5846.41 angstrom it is 0.5136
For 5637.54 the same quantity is 0.5353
